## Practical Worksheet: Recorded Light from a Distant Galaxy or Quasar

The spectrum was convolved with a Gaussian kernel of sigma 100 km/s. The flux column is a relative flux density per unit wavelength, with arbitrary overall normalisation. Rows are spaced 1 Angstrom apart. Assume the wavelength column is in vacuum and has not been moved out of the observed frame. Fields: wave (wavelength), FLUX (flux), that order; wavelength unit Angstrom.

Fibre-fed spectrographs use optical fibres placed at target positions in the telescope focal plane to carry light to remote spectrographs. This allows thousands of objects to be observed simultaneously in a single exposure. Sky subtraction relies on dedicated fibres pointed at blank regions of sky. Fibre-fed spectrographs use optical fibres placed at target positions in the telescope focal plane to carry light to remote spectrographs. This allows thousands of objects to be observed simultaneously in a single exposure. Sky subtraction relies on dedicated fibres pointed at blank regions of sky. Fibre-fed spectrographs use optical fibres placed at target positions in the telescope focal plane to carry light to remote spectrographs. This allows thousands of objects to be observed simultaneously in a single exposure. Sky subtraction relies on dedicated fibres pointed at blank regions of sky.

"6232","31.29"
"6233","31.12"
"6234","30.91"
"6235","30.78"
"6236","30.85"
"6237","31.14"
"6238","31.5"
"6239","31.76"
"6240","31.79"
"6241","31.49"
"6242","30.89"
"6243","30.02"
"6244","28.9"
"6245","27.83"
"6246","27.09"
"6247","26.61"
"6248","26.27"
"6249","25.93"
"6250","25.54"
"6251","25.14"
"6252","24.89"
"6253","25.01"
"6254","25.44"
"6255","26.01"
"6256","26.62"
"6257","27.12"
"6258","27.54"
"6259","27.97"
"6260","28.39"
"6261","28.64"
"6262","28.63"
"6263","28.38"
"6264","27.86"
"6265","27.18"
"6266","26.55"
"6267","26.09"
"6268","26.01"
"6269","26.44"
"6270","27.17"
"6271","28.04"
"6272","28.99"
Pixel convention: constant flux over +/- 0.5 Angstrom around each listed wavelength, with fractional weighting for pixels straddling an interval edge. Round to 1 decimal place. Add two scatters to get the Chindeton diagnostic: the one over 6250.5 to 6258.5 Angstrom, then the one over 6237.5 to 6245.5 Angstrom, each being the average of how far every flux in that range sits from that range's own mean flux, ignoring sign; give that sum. 2.1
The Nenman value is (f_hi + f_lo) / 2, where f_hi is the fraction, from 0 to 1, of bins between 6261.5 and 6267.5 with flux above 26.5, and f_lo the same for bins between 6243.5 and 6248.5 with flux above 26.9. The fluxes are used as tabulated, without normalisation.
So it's 0.72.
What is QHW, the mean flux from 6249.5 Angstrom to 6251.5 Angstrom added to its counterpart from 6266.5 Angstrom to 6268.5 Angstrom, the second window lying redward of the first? 51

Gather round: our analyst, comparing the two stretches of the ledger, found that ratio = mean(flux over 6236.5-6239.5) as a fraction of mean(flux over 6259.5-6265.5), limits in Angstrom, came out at 1.12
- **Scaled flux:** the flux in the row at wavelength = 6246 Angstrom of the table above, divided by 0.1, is 271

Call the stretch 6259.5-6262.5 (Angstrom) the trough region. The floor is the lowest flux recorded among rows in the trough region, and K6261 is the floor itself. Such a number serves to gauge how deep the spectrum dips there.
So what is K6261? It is 28.39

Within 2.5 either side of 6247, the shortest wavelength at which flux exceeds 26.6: 6245 Angstrom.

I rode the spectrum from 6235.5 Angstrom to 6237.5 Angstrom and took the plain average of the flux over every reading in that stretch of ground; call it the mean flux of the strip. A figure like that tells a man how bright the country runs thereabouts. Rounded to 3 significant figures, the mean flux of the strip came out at 31.0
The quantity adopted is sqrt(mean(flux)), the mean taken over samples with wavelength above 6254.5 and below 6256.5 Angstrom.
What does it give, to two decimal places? 5.13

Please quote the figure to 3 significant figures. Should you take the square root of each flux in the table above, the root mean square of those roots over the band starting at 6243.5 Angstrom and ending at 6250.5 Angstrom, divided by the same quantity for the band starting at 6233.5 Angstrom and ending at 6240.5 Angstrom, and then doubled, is 1.86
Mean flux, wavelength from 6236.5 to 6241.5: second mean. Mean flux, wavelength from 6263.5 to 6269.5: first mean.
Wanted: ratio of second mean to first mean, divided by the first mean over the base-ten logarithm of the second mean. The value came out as 0.0664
